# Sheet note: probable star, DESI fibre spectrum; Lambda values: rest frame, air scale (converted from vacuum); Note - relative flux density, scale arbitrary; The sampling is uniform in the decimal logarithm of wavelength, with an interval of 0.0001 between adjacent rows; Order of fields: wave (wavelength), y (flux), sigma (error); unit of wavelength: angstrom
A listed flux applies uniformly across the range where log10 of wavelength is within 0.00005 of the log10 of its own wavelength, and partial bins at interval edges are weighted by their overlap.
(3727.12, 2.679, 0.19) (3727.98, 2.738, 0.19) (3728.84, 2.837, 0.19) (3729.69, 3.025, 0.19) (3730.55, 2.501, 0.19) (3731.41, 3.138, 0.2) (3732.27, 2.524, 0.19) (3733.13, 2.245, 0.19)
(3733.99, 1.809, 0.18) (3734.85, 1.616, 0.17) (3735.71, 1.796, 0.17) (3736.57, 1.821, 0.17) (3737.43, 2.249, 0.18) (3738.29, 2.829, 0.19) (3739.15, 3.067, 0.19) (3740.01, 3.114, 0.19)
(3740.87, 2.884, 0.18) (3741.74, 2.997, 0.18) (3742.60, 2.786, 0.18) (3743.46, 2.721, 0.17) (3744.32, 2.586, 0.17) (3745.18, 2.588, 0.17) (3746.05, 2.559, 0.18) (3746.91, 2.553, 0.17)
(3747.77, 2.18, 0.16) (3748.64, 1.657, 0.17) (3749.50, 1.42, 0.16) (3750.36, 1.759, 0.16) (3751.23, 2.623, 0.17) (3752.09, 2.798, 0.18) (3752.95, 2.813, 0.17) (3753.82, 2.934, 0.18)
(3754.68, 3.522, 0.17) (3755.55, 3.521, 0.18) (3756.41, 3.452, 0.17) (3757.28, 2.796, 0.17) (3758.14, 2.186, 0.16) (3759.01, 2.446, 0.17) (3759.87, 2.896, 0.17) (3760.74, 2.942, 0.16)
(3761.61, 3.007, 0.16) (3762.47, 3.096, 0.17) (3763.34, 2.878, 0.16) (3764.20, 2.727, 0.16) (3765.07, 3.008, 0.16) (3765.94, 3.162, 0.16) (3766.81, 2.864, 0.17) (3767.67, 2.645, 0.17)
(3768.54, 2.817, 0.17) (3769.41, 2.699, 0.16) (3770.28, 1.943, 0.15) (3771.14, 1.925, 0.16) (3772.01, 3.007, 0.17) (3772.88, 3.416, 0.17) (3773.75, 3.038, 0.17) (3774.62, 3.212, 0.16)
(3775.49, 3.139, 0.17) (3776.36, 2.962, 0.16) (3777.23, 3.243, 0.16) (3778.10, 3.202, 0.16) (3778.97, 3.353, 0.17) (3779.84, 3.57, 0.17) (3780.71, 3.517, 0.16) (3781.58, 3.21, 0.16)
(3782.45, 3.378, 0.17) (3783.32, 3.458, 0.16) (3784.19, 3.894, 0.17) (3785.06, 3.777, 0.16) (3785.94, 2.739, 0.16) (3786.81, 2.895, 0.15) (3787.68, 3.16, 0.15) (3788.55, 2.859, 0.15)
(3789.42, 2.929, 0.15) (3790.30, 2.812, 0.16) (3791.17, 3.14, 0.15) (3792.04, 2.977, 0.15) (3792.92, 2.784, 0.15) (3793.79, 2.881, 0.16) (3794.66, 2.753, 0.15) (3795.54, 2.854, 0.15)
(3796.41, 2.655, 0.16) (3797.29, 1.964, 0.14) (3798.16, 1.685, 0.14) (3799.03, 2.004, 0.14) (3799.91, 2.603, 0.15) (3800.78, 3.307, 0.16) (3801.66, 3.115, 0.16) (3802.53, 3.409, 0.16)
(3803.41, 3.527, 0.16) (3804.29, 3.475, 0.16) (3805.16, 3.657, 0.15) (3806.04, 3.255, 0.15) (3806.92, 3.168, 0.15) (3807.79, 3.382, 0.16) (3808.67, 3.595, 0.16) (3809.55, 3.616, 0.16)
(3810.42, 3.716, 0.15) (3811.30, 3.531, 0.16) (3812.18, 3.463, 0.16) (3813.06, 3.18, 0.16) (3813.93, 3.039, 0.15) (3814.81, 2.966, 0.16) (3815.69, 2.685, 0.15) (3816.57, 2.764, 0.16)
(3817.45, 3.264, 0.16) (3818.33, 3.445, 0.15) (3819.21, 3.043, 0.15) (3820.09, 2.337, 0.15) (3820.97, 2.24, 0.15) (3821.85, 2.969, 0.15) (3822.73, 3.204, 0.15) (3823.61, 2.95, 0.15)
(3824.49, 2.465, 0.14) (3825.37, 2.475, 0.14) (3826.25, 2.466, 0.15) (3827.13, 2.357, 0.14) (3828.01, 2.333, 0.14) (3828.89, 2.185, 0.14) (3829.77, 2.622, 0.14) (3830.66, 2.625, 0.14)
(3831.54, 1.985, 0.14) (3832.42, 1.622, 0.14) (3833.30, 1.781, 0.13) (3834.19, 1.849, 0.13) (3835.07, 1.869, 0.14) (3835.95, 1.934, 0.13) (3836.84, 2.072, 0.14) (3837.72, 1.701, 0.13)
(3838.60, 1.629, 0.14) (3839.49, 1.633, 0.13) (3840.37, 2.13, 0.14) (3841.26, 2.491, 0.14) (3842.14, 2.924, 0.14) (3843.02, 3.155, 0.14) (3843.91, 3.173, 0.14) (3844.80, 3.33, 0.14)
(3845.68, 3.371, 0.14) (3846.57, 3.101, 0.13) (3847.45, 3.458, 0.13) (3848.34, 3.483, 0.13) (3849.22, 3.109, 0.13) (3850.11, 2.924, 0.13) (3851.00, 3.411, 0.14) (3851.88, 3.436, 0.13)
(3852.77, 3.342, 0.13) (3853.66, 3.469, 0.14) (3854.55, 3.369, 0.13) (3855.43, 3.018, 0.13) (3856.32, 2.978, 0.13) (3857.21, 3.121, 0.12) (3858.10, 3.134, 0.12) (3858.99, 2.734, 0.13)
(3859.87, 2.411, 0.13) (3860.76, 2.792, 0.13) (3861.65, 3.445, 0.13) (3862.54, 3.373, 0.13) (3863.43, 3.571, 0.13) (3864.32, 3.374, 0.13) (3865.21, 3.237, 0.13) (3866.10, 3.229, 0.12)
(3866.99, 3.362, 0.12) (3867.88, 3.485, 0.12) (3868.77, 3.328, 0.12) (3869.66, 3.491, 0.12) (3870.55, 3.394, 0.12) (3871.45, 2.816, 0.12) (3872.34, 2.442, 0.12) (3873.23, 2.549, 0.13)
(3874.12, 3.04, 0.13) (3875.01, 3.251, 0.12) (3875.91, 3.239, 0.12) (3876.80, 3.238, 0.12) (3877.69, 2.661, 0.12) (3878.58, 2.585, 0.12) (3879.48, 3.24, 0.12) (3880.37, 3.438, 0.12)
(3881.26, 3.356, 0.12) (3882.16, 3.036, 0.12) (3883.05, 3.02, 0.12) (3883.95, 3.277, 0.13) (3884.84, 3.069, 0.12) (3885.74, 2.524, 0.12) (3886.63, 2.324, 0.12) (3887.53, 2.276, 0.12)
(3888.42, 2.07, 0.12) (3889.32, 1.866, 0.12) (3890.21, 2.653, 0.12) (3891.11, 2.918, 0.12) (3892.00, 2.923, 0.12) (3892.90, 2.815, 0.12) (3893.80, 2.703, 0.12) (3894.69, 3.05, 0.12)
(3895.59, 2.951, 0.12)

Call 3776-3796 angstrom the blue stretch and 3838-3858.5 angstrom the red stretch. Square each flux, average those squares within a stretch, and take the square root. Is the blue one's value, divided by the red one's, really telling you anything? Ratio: 1.04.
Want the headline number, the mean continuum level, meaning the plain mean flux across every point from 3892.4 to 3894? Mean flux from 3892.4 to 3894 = 2.76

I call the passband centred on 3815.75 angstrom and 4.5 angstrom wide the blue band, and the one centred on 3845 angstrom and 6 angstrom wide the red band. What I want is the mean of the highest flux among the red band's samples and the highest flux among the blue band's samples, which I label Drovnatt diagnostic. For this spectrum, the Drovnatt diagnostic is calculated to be 3.36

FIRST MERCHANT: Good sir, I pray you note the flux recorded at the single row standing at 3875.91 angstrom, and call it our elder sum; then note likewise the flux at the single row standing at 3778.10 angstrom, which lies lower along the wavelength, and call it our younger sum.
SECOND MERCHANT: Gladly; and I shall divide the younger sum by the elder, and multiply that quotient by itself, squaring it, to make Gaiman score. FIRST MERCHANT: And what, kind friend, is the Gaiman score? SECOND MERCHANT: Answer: 1.0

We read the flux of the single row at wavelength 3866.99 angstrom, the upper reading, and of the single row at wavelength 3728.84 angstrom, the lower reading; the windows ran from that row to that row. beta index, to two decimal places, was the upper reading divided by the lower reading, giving 1.19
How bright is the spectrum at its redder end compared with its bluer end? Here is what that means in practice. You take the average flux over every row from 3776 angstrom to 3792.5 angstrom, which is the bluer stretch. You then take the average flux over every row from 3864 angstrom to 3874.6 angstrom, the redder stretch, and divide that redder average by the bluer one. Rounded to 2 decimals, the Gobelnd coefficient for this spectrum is 0.98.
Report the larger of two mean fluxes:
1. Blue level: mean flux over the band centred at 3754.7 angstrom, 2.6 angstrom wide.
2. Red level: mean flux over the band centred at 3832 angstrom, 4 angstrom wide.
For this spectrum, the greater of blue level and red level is 3.33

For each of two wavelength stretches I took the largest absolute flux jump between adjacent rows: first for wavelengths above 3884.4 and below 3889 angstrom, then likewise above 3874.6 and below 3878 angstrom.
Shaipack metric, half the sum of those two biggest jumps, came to 0.56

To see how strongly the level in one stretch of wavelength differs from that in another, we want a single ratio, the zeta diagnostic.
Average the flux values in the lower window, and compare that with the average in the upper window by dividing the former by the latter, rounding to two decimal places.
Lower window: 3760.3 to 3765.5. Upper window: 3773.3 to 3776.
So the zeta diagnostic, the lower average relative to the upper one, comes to 0.94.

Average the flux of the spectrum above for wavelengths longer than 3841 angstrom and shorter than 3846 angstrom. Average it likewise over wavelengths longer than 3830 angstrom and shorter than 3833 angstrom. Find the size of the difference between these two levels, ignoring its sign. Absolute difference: 1.0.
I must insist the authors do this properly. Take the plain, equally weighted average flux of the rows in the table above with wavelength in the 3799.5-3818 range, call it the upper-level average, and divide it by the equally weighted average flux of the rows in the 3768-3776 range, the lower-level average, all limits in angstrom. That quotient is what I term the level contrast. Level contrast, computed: 1.17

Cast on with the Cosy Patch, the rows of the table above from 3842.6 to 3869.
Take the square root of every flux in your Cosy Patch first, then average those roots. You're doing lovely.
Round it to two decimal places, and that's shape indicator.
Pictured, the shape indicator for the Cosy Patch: 1.79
